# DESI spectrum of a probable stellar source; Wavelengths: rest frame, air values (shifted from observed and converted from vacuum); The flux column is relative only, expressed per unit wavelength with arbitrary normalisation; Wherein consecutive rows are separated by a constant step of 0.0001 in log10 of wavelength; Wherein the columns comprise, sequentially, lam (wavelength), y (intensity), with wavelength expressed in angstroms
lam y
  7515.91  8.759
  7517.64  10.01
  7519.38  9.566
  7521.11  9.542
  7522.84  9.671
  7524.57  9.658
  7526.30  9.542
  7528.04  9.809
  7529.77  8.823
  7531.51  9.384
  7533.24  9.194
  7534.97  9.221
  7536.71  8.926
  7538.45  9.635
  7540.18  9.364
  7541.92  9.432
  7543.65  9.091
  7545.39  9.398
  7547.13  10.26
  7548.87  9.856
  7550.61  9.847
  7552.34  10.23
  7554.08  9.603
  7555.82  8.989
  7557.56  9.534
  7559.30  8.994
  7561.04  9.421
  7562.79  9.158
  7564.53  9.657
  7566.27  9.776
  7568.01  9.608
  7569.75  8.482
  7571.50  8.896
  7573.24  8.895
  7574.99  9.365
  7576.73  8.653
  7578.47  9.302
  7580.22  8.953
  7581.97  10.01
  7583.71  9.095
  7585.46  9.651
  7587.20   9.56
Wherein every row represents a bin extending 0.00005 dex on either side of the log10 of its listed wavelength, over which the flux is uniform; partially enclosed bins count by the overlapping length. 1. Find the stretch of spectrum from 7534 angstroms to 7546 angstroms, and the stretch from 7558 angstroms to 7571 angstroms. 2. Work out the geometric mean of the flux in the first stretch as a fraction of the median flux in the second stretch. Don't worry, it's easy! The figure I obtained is 0.99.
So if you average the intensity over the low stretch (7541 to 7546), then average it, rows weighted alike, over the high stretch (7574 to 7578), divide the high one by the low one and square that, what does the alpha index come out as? 0.94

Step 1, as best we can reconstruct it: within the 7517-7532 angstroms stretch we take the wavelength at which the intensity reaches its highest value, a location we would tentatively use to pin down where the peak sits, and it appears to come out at 7517.64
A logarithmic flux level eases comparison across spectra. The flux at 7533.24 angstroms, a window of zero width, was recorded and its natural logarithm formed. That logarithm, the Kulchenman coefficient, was 2.22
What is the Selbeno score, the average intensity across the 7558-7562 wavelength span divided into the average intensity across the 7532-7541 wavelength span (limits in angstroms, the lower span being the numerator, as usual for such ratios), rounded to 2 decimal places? 1.01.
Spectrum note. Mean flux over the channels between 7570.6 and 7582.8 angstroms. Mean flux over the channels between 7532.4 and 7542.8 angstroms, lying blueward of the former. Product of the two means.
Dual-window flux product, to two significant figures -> 85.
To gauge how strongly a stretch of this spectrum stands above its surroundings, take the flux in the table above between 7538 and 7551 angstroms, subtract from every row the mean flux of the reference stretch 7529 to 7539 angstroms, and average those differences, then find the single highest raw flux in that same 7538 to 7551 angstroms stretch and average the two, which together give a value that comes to 5.3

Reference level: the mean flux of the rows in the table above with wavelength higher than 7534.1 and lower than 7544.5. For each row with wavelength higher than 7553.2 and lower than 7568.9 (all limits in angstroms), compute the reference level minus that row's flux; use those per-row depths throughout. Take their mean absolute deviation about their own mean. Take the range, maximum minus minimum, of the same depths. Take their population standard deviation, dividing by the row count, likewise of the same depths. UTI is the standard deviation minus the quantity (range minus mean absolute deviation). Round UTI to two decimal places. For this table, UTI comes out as -0.26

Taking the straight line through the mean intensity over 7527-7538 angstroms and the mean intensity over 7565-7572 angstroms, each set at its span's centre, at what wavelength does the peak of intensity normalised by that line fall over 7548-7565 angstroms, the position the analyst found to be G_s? 7552.34 angstroms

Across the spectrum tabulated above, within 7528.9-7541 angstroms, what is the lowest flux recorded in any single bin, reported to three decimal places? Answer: 8.823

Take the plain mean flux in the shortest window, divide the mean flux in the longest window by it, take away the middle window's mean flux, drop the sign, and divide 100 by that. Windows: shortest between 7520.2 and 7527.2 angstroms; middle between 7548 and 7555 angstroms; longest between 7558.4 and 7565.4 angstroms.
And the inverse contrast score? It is 11.2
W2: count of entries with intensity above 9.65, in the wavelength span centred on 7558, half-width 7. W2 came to 2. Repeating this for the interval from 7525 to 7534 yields 1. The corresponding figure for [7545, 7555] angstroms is 4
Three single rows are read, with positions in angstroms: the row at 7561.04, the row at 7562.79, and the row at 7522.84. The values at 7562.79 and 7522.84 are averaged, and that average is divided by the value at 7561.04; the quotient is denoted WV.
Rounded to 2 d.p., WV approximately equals 1.00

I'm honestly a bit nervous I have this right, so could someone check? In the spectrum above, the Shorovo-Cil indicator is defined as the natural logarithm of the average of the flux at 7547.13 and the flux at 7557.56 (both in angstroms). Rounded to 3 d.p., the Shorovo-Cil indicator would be 2.292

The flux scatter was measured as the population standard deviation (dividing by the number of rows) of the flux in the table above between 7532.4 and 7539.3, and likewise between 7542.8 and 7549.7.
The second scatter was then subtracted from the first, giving -0.19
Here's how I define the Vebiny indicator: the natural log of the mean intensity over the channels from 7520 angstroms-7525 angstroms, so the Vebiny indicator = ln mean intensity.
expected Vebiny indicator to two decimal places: 2.26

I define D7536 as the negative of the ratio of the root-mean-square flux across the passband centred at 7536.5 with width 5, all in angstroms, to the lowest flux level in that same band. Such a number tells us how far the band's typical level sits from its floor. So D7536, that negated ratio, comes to -1.04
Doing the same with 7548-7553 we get -1.01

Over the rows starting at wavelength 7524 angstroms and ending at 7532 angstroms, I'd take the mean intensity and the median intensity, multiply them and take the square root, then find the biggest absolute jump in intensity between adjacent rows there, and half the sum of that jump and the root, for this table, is 5.24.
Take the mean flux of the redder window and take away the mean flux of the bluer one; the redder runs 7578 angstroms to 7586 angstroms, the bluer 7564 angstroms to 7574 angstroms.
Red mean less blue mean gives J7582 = 0.2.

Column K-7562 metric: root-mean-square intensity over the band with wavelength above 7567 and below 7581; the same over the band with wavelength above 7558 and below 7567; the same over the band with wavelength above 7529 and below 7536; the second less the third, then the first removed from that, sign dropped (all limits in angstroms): 8.8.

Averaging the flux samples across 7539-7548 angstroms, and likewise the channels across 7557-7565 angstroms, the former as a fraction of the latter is 1.02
